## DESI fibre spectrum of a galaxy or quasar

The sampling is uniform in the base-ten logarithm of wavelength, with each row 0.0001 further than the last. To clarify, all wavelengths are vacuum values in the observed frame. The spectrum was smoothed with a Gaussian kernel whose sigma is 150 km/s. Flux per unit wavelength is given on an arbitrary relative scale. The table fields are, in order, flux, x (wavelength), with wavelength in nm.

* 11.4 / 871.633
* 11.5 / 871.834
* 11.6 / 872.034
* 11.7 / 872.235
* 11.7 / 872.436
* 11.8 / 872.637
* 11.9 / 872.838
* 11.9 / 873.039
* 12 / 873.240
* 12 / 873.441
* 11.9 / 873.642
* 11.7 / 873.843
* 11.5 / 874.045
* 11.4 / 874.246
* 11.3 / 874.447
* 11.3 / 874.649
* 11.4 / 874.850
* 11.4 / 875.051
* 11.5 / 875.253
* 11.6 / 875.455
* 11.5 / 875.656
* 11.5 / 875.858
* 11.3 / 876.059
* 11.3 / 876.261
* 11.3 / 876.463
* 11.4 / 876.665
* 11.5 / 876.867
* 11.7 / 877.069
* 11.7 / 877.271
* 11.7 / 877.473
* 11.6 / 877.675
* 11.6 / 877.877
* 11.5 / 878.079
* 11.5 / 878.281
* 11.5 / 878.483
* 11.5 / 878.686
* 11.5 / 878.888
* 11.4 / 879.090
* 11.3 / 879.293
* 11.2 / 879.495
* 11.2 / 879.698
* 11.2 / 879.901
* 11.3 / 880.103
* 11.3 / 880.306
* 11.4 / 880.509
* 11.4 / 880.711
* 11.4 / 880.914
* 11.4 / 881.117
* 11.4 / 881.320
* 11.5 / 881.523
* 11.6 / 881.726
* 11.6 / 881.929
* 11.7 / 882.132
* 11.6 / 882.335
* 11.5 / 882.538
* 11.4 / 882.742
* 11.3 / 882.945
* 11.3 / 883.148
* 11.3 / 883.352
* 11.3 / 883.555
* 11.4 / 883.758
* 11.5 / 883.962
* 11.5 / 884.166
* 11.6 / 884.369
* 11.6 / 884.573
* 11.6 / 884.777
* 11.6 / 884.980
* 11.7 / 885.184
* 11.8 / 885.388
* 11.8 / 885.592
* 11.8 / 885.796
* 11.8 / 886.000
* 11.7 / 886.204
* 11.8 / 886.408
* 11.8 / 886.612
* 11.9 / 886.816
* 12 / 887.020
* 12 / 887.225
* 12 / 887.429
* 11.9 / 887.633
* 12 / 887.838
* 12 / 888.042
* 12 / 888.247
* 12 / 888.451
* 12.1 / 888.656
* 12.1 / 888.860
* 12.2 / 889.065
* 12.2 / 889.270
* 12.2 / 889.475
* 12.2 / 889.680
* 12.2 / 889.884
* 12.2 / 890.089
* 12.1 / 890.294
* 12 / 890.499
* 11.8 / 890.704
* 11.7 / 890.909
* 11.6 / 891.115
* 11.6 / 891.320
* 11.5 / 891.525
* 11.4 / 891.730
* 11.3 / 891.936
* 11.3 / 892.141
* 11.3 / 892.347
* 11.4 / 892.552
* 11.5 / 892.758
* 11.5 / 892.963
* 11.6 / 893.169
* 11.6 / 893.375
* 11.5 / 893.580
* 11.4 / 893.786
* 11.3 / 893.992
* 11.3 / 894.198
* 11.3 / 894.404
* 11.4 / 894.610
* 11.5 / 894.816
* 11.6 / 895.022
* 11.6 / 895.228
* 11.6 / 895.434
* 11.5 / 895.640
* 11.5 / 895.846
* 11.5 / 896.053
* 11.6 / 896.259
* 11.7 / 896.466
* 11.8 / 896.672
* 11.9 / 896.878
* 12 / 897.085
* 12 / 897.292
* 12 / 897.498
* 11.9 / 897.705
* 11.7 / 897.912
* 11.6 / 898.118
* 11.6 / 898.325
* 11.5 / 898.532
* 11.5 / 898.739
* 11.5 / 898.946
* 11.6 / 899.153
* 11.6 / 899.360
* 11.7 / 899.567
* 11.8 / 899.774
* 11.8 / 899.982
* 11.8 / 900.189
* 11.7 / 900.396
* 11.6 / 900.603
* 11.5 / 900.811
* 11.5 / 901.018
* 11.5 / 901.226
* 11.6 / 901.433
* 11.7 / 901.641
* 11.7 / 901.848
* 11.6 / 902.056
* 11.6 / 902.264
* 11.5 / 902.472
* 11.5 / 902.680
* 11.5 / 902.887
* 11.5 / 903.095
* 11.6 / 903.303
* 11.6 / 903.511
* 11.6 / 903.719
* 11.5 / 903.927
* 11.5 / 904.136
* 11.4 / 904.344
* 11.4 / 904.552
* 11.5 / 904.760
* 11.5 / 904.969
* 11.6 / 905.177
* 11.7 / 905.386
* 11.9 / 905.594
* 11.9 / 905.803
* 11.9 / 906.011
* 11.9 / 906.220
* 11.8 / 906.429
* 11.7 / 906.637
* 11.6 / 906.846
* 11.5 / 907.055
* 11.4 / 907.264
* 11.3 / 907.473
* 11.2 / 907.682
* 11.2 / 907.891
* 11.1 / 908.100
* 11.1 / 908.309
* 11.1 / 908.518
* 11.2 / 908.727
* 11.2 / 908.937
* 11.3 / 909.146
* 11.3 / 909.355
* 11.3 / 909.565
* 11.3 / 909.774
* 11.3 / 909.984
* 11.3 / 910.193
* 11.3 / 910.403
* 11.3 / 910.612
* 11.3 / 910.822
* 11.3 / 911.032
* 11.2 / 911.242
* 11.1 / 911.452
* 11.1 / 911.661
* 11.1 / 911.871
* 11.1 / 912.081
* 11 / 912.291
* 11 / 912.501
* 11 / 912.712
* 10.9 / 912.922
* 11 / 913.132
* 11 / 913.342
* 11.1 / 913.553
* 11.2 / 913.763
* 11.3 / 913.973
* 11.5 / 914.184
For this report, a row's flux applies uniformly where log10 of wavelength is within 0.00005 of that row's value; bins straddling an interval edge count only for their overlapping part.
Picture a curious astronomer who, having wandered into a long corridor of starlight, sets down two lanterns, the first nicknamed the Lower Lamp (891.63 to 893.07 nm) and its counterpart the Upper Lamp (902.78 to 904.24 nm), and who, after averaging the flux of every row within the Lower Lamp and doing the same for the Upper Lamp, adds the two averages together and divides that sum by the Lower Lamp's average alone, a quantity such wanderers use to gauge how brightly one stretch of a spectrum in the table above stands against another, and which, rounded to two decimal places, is 2.01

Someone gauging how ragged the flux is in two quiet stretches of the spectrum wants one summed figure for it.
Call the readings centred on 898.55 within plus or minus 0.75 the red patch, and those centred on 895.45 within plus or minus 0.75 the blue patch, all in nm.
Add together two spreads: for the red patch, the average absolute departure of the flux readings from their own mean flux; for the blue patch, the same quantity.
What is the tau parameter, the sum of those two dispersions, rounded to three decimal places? 0.110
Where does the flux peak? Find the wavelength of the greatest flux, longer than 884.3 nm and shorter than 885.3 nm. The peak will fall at 885.184 nm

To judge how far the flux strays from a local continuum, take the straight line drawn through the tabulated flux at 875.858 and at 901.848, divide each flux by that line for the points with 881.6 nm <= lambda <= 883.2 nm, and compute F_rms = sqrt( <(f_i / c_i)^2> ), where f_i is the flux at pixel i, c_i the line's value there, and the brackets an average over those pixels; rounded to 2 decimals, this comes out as 1.00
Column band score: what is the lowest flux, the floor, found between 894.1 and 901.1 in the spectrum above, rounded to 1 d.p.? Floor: 11.3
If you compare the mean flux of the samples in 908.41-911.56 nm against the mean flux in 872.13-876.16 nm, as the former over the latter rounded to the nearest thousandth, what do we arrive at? 0.969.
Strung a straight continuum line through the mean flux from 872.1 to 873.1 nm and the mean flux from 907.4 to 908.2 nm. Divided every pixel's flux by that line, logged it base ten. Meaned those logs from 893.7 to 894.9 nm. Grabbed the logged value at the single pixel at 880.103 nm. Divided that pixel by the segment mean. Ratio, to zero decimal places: 6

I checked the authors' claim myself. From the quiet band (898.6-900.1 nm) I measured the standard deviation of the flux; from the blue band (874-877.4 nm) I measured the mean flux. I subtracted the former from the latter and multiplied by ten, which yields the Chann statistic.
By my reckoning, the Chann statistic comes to 113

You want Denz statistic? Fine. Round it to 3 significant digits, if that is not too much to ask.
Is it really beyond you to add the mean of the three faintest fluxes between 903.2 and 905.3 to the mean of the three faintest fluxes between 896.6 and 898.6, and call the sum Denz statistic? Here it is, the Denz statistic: 23.0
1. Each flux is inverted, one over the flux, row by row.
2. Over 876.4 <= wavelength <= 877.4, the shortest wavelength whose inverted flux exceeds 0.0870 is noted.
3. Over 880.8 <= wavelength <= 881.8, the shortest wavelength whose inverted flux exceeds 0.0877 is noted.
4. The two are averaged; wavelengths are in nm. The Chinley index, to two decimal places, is 878.69 nm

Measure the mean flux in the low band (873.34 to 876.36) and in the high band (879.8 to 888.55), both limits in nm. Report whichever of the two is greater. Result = 11.6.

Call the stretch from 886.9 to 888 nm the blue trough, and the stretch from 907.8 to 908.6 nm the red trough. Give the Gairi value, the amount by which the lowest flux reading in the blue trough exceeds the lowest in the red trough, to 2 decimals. 0.80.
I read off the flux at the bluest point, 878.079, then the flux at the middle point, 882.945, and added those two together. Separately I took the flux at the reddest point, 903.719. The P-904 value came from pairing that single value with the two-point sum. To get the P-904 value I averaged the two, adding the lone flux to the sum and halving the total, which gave 17.2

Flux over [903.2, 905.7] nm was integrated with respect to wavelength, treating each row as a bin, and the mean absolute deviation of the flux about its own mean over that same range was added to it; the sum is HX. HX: 29.0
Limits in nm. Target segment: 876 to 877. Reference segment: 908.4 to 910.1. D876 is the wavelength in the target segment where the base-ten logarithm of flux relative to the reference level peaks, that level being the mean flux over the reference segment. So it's 876.867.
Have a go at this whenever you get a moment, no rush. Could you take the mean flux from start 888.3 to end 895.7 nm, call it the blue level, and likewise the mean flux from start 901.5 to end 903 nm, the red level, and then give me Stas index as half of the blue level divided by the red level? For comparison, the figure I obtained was 0.504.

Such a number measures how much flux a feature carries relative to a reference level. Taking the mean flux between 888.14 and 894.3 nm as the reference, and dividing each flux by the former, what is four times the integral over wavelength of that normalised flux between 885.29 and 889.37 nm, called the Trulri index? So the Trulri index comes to 16.6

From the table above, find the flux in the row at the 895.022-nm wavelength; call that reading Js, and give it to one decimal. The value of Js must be 11.6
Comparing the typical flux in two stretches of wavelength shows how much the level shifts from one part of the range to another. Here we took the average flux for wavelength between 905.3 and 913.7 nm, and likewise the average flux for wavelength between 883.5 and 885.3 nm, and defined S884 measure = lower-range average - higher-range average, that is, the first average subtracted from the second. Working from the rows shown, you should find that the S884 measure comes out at 0.23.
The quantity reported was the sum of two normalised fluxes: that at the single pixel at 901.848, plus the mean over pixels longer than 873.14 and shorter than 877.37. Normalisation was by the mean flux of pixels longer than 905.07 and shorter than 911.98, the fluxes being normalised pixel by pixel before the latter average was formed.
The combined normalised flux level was 2.04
